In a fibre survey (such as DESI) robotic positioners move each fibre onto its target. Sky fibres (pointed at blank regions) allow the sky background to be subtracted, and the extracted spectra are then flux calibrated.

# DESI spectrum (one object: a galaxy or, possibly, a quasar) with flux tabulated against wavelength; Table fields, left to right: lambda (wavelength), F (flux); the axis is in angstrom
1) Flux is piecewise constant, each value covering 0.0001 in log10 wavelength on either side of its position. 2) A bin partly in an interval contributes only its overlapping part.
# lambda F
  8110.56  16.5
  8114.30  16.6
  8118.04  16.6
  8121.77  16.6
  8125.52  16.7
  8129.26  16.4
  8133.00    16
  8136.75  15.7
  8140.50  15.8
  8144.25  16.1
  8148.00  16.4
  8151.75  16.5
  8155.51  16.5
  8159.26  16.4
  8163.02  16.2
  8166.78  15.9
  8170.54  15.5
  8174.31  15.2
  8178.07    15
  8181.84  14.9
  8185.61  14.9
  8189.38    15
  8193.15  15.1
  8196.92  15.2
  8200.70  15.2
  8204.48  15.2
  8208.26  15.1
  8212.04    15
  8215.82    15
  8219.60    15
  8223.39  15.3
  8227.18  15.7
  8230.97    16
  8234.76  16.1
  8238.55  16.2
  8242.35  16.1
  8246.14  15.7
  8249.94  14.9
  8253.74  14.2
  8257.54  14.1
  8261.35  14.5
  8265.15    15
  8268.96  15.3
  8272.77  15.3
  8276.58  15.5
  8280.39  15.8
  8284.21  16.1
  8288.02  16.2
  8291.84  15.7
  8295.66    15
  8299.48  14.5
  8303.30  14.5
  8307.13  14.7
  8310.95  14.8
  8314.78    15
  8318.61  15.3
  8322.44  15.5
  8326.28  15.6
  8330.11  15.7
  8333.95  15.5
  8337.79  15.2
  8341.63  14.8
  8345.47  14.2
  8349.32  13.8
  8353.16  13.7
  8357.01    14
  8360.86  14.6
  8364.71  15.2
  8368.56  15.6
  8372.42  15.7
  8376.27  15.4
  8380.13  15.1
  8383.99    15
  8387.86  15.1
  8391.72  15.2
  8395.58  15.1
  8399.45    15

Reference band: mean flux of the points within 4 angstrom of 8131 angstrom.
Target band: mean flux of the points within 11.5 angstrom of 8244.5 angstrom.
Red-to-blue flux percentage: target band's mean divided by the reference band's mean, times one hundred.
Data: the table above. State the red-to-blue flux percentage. 96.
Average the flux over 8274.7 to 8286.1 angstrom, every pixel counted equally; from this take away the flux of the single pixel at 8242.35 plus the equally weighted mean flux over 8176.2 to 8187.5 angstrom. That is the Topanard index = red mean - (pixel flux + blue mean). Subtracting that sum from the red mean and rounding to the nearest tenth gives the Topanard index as -15.2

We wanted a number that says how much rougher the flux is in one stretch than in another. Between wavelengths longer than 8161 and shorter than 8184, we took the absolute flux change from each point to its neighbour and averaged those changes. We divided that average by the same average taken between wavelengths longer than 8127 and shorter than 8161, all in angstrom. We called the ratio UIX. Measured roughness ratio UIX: 1.3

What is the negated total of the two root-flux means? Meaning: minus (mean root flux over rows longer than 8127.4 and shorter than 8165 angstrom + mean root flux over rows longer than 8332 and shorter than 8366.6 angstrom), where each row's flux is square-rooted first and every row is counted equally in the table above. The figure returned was -7.84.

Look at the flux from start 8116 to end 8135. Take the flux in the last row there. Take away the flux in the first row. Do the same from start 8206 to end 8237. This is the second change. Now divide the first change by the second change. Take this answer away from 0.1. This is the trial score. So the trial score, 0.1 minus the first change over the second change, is 0.70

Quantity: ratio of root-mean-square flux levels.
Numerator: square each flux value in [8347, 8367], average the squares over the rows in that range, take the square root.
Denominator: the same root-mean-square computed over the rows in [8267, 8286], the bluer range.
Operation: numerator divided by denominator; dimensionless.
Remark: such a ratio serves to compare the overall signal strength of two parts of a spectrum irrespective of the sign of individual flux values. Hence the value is 0.91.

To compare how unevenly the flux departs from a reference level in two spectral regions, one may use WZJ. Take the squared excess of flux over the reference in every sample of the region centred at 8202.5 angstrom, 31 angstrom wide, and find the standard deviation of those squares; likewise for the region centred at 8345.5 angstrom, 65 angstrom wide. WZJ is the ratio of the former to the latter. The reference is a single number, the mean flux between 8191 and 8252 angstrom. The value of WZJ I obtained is 0.06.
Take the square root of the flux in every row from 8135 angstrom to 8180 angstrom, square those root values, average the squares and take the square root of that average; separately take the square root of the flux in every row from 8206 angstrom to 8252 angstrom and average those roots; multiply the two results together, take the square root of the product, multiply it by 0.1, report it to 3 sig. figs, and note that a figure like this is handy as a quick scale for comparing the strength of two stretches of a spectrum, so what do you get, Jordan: 0.396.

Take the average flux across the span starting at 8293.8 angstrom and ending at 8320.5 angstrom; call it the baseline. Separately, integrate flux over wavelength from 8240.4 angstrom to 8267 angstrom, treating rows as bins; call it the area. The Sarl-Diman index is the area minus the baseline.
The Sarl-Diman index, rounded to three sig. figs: 382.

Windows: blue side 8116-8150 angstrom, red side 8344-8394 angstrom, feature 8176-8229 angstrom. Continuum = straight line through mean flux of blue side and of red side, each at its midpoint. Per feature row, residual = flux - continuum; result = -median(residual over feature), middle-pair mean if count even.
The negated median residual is 0.7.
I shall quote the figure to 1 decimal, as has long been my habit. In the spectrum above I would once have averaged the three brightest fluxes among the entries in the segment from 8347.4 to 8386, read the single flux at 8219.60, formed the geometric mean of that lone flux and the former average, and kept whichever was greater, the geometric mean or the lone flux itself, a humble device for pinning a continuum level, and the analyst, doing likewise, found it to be 15.3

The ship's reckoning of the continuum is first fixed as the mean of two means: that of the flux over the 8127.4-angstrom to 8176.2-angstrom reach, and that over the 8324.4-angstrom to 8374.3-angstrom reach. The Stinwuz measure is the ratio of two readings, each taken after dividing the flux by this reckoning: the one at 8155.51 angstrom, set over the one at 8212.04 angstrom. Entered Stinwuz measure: 1.10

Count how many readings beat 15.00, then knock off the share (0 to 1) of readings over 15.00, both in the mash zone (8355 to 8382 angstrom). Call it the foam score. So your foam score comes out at 4.3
